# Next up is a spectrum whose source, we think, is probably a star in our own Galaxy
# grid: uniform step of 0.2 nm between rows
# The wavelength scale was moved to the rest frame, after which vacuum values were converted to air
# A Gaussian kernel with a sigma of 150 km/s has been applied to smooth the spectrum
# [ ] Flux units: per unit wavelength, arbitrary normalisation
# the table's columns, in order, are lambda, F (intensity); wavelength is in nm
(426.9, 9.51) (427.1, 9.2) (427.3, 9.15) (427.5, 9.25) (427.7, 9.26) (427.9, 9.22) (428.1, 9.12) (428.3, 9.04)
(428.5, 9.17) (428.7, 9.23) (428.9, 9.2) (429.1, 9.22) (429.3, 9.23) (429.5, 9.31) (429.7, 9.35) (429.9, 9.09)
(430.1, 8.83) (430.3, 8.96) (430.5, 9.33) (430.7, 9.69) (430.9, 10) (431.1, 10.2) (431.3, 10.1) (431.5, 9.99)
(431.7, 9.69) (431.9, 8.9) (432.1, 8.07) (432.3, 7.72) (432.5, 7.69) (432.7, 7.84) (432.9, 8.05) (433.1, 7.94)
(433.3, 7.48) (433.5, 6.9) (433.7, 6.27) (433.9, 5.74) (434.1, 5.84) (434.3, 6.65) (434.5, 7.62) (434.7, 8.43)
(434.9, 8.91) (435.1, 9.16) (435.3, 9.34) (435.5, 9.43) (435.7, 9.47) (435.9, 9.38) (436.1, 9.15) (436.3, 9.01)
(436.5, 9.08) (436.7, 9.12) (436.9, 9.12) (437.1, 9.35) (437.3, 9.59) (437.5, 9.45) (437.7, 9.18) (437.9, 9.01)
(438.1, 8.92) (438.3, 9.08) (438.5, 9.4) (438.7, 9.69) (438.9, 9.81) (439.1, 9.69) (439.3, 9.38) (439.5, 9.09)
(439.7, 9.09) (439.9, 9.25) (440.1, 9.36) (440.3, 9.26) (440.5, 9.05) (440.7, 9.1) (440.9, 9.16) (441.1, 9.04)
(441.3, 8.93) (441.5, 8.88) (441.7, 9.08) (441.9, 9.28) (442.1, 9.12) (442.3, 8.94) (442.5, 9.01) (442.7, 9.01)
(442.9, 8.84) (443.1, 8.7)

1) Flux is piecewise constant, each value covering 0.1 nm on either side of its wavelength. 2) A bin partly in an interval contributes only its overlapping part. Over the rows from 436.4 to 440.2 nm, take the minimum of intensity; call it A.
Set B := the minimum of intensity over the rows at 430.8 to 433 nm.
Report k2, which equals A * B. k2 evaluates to 68.6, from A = 8.92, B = 7.69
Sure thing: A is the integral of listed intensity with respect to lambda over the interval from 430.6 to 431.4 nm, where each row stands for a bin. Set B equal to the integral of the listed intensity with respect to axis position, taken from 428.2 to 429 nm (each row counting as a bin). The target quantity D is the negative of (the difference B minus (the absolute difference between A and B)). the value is -6.7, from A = 8.00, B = 7.33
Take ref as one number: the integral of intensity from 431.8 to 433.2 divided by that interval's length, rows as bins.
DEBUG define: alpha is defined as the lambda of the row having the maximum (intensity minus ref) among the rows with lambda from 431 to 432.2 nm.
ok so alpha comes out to 431.1 nm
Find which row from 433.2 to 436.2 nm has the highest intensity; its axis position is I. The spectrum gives 435.7 nm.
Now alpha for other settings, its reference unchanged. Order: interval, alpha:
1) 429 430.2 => 429.7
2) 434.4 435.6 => 435.5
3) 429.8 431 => 430.9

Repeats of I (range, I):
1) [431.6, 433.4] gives 431.7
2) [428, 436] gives 431.1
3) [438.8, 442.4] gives 438.9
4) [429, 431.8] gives 431.1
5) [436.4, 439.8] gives 438.9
